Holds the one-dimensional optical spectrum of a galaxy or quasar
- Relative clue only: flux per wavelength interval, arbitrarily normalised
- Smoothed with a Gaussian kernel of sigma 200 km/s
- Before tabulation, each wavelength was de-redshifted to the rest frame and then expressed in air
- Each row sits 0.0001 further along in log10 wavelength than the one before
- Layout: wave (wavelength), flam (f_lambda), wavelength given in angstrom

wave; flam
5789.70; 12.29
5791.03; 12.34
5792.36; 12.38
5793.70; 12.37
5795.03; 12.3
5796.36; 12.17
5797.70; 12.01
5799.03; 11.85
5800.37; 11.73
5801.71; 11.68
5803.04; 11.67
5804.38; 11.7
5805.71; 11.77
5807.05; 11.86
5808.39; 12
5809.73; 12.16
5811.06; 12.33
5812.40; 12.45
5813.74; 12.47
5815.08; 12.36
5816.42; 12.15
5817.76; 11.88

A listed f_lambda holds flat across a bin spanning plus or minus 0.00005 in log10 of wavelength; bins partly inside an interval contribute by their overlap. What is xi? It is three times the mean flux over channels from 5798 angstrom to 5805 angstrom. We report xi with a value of 35.2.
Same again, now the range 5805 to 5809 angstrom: 35.6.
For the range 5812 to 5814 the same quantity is 37.4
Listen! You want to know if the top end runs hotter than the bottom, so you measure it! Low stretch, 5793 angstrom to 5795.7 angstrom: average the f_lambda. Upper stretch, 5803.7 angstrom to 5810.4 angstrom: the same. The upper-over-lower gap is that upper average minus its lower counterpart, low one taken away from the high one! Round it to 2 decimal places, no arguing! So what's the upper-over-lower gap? -0.44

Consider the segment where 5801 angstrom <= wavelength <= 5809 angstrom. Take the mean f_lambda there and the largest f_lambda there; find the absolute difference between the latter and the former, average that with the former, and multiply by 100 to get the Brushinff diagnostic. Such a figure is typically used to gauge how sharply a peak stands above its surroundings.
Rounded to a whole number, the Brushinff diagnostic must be 600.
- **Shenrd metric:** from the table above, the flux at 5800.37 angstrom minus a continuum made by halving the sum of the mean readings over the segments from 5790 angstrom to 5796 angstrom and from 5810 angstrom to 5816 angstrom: -0.64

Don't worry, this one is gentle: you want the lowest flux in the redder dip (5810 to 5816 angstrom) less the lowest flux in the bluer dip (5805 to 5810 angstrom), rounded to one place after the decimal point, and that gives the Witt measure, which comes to 0.6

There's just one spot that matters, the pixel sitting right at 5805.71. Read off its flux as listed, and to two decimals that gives 11.77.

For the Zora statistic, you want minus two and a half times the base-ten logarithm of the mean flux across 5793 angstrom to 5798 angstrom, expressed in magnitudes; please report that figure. -2.72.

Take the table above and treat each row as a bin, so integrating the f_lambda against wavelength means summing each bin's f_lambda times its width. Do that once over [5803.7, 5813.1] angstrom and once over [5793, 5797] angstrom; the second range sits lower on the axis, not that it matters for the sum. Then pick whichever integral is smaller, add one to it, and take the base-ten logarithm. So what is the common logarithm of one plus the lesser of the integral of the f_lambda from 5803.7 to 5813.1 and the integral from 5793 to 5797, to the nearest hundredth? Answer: 1.70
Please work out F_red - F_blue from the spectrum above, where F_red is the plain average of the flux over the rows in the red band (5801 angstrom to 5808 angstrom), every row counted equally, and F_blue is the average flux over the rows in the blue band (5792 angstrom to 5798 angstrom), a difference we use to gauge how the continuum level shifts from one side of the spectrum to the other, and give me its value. -0.5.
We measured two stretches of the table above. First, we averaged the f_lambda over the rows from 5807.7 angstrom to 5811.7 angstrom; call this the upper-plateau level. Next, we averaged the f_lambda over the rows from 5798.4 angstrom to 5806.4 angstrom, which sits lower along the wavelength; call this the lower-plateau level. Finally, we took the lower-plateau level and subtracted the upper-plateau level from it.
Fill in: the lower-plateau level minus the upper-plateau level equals -0.4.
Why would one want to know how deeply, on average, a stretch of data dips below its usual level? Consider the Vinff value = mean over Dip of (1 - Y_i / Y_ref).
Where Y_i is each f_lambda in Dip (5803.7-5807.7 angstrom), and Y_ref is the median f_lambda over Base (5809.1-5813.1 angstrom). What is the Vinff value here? 0.04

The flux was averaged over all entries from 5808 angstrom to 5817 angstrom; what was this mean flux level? 12.3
